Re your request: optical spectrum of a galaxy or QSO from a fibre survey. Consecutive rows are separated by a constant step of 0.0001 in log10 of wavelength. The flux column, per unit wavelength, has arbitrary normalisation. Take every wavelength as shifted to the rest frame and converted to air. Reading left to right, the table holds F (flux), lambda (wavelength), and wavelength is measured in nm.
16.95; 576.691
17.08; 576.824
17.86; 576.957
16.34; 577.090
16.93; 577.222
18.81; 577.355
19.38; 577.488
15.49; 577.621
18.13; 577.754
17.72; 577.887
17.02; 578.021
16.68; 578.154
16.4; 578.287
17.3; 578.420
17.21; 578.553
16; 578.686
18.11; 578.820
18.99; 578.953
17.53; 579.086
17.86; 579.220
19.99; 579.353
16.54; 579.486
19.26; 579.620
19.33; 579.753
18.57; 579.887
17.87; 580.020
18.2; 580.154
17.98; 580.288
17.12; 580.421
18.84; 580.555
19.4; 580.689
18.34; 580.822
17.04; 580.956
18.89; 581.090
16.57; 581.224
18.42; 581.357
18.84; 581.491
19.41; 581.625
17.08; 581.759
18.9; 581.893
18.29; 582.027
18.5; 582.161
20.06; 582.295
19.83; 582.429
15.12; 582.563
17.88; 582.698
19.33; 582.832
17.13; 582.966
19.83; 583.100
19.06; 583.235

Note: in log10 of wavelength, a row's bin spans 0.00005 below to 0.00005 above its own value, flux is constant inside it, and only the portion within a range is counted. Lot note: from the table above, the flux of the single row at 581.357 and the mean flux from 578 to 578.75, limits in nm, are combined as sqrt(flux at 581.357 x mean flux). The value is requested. 17.6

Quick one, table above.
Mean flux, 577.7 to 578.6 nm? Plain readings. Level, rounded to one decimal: 17.2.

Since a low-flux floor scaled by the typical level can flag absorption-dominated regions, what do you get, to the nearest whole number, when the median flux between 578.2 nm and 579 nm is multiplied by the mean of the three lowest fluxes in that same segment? 285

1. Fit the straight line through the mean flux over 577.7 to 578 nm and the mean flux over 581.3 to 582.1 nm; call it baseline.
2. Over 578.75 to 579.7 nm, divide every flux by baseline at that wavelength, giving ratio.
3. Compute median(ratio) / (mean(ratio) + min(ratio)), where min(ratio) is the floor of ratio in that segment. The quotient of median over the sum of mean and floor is 0.522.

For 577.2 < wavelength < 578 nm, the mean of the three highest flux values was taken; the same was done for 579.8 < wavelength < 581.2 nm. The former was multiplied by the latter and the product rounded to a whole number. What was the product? 358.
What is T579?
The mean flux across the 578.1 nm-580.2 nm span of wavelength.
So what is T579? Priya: 17.9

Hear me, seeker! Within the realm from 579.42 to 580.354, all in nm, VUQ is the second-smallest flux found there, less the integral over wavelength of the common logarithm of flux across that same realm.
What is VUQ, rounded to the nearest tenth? 16.7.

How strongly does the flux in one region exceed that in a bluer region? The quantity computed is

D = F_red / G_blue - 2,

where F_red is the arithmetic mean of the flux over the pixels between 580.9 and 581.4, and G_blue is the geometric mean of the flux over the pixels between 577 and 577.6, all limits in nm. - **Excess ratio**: -1.005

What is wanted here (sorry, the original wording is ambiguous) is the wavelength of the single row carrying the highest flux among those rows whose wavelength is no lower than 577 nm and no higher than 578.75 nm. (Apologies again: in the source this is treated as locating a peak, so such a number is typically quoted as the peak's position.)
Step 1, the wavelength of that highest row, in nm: 577.488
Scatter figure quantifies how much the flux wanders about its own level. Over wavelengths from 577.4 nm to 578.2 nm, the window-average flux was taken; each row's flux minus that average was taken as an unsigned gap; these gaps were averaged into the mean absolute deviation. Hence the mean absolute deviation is 1.01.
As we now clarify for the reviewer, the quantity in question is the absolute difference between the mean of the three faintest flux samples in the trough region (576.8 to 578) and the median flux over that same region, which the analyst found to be 1.47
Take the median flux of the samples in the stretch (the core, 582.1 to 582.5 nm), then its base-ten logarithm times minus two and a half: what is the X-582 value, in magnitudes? -3.24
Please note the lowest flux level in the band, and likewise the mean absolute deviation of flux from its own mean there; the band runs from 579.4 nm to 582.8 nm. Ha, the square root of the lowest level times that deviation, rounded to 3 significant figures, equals 3.67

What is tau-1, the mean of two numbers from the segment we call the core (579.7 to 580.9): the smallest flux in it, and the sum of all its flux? 91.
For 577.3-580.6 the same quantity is 231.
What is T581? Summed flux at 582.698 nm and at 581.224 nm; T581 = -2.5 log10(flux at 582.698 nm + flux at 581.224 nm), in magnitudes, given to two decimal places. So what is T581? -3.84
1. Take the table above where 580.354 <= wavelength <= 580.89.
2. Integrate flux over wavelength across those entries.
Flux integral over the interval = 9.9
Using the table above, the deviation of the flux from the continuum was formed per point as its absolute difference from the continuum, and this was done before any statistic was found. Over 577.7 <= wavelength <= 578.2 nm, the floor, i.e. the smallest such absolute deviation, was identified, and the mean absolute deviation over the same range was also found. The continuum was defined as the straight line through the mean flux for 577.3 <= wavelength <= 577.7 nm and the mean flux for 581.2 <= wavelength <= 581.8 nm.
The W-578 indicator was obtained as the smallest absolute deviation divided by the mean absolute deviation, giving 0.298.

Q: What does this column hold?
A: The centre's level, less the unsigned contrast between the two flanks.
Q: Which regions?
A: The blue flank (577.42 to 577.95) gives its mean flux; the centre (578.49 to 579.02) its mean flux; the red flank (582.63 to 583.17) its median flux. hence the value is 16.7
